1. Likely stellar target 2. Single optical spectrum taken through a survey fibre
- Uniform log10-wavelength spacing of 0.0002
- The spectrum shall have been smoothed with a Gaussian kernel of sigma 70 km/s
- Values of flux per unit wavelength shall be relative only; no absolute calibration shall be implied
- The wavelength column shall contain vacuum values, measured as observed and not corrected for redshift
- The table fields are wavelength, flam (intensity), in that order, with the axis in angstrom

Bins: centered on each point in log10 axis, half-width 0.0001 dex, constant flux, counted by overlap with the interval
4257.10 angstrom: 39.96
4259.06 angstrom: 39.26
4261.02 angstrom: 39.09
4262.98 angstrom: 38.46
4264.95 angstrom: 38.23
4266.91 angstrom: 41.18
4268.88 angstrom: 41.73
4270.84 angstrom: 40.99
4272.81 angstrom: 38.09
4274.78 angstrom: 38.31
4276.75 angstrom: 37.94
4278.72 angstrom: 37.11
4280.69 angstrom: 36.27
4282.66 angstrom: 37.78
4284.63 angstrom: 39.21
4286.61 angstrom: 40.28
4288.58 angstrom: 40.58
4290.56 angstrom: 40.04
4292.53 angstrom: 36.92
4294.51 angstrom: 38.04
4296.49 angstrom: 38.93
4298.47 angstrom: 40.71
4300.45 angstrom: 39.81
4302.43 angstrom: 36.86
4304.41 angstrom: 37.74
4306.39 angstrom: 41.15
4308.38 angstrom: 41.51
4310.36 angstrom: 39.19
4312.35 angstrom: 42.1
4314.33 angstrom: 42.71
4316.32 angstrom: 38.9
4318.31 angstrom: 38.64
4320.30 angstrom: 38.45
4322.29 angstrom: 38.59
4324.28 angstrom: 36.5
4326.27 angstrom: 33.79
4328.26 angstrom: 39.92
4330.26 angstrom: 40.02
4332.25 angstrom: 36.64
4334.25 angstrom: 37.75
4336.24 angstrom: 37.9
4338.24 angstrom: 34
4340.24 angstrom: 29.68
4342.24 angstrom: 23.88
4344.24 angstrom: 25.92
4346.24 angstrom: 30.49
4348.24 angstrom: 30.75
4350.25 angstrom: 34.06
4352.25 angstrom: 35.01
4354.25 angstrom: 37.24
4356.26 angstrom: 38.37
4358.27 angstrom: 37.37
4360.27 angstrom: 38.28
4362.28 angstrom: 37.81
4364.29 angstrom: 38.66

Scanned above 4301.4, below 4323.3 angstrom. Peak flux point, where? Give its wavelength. 4314.33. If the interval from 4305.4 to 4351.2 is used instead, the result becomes 4314.33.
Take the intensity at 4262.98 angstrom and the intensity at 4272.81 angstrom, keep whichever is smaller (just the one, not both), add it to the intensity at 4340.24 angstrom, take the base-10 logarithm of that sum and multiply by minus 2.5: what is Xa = -4.58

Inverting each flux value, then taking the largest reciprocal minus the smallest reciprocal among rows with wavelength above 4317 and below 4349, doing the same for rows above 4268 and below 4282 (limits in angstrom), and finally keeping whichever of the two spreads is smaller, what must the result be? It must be 0.0036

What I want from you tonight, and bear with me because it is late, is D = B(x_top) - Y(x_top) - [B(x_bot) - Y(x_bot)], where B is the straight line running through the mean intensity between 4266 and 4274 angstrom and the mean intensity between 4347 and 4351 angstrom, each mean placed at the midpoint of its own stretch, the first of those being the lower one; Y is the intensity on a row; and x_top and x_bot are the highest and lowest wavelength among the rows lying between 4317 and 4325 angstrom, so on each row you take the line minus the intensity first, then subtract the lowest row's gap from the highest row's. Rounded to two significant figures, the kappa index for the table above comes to 1.5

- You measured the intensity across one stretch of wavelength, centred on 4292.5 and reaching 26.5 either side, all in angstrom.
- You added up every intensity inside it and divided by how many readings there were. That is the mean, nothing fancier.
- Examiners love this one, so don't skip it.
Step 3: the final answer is 39.4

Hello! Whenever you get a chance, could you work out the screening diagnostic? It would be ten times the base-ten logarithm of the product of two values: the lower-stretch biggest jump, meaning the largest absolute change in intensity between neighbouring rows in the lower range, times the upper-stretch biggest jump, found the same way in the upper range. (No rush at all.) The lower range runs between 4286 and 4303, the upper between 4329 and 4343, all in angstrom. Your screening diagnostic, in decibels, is 12.6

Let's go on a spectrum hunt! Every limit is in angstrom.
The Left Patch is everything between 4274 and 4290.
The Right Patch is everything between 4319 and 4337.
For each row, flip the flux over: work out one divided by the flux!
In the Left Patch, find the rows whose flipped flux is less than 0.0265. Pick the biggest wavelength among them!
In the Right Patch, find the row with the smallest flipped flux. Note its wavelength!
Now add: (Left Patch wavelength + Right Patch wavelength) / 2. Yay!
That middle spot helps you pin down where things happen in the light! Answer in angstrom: 4309.4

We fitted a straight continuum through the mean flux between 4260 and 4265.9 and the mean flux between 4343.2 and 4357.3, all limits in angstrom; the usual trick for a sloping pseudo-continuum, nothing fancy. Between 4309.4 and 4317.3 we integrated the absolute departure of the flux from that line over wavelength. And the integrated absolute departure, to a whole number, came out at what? 42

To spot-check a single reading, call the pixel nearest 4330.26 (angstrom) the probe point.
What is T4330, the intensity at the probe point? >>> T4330 40.02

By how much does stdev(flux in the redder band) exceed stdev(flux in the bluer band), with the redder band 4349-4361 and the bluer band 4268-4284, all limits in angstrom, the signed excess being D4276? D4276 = -0.1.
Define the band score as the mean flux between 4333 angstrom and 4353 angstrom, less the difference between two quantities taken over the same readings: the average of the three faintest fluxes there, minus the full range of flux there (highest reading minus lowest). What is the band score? 19.5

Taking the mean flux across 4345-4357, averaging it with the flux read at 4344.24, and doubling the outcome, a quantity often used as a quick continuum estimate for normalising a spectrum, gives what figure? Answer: 60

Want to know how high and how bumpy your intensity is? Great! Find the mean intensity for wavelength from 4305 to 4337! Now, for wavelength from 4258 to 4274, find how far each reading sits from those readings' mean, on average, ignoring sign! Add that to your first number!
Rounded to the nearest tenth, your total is 40.2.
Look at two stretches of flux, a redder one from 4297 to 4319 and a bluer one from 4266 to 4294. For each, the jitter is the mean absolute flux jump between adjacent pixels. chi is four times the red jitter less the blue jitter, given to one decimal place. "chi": 6.3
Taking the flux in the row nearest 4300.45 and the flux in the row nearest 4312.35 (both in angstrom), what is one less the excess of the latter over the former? -1.3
